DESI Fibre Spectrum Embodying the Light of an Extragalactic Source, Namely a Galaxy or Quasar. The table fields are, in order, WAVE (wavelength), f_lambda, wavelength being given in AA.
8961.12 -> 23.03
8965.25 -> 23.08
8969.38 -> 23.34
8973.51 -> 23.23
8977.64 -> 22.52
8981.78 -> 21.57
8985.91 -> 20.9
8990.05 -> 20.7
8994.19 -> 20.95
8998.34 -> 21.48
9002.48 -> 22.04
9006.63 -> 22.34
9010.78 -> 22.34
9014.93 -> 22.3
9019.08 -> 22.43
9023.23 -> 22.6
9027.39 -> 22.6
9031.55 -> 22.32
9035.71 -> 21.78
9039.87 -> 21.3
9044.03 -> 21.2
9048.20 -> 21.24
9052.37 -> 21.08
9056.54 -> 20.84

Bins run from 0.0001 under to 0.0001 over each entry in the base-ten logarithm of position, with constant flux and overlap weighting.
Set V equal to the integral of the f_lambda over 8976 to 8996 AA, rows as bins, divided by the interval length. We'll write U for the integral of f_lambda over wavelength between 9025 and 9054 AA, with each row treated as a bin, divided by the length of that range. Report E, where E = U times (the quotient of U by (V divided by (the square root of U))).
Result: 102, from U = 21.7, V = 21.3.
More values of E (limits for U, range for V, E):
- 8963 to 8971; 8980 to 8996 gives 123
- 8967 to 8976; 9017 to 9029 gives 116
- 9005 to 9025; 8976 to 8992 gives 111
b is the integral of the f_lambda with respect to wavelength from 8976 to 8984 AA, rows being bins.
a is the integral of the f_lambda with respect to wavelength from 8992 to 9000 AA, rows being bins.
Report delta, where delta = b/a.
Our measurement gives 1.04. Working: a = 169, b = 176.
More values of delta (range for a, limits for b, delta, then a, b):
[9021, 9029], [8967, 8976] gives 1.16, 181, 209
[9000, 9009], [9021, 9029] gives 0.91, 199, 181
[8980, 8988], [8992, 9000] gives 1.00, 170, 169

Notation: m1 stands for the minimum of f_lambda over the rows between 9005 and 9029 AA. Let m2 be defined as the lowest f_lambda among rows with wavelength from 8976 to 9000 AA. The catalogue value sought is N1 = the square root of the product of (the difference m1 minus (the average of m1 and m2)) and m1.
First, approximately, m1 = 22.3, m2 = 20.7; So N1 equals 4.2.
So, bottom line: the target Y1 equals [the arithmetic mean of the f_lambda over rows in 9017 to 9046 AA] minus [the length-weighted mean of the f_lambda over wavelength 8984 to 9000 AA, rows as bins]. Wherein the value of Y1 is 1.0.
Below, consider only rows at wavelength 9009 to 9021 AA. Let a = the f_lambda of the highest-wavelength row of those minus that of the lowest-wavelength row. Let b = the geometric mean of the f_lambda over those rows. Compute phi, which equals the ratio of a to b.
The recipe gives 0.00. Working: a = 0.1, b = 22.4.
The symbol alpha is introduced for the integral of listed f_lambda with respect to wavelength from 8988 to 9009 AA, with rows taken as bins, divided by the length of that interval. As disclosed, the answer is 21.5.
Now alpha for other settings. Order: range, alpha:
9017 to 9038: 22.3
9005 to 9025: 22.4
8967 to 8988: 22.3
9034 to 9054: 21.3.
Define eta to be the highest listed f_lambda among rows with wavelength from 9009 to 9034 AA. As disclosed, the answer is 22.6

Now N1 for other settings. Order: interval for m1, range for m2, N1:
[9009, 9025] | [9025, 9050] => 3.5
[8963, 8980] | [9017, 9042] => 3.7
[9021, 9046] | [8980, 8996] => 2.3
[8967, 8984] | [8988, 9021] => 3.1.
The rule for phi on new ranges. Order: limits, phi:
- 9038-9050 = 0.00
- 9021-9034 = -0.01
